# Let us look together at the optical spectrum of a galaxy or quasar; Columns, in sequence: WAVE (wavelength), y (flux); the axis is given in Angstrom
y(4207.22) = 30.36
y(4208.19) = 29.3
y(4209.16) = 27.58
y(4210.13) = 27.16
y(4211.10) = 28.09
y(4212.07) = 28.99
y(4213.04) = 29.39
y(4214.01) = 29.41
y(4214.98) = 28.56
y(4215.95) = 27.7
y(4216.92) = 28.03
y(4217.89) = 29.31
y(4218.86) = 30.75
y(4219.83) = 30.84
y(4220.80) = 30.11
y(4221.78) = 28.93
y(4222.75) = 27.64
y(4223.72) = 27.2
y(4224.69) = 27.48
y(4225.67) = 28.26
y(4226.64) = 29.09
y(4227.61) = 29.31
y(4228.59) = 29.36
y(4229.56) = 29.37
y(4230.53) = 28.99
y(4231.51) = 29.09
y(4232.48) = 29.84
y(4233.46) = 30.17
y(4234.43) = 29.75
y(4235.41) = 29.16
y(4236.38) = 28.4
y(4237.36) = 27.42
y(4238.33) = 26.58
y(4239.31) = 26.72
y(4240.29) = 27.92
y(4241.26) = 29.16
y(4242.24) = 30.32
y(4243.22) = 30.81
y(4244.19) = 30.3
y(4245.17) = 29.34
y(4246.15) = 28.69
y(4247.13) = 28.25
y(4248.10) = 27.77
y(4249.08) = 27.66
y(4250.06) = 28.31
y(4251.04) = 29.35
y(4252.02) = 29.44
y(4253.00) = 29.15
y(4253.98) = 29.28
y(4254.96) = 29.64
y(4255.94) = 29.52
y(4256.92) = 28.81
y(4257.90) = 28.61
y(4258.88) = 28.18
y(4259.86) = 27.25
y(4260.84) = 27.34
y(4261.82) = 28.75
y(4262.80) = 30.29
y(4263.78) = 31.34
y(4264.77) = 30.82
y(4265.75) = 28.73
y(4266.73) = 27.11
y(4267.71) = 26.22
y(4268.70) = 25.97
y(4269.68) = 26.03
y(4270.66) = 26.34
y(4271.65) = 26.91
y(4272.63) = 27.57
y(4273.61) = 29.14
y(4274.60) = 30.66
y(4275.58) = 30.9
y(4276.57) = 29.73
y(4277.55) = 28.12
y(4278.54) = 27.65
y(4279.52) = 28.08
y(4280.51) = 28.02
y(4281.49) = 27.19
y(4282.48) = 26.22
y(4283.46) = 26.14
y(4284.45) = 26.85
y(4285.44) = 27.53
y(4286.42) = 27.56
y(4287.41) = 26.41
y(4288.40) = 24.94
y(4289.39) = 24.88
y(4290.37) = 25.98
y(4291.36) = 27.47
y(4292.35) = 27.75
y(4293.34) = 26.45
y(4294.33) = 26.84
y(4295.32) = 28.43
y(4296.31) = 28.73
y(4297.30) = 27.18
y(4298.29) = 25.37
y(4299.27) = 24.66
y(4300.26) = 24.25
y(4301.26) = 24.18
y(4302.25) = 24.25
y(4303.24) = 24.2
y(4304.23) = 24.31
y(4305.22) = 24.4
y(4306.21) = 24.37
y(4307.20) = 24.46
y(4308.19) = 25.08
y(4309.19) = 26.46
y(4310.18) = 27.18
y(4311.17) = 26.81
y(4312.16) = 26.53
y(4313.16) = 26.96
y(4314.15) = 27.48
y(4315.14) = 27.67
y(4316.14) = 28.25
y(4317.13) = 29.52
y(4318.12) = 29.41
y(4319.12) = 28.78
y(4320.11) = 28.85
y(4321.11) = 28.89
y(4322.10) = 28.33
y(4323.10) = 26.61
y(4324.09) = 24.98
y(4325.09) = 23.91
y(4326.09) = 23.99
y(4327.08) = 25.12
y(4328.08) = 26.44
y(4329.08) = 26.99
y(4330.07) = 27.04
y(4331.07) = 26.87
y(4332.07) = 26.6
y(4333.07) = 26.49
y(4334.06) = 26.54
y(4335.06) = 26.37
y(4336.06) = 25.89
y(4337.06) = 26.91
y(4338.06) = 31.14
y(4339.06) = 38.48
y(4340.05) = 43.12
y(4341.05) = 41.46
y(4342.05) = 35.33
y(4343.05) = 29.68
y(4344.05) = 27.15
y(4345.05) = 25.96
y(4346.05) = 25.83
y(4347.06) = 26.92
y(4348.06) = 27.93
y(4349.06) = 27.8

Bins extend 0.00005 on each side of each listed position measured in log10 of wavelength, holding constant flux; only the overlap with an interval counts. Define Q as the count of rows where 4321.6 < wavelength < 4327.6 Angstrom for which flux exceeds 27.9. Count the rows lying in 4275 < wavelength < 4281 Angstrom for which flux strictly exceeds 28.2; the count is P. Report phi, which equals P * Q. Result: 2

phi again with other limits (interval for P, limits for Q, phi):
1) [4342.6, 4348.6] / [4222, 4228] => 3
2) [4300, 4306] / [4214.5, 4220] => 0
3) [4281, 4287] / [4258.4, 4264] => 0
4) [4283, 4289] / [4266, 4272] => 0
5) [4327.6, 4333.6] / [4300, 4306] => 0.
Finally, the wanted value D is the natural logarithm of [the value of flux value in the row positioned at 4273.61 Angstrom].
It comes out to 3.37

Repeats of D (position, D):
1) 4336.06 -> 3.25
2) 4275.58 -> 3.43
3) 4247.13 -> 3.34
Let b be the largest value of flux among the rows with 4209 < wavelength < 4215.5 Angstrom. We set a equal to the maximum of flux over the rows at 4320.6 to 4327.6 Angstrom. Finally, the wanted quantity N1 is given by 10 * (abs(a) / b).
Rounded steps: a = 28.89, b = 29.41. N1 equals 9.8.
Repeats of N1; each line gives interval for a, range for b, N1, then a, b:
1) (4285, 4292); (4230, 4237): 9.1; 27.56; 30.17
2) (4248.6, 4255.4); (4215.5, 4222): 9.6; 29.64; 30.84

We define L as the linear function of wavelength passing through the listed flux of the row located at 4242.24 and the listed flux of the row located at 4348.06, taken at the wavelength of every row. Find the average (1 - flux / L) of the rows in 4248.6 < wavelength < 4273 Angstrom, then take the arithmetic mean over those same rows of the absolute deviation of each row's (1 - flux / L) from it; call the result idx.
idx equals 0.039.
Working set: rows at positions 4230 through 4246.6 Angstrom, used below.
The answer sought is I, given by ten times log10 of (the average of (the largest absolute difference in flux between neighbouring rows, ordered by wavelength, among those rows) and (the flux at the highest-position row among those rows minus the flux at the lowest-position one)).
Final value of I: -3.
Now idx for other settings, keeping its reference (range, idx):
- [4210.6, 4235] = 0.026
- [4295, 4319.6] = 0.059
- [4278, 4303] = 0.038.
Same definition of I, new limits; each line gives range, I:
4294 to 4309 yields -16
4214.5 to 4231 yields 0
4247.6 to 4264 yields 4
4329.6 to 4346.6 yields 5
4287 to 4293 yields 2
